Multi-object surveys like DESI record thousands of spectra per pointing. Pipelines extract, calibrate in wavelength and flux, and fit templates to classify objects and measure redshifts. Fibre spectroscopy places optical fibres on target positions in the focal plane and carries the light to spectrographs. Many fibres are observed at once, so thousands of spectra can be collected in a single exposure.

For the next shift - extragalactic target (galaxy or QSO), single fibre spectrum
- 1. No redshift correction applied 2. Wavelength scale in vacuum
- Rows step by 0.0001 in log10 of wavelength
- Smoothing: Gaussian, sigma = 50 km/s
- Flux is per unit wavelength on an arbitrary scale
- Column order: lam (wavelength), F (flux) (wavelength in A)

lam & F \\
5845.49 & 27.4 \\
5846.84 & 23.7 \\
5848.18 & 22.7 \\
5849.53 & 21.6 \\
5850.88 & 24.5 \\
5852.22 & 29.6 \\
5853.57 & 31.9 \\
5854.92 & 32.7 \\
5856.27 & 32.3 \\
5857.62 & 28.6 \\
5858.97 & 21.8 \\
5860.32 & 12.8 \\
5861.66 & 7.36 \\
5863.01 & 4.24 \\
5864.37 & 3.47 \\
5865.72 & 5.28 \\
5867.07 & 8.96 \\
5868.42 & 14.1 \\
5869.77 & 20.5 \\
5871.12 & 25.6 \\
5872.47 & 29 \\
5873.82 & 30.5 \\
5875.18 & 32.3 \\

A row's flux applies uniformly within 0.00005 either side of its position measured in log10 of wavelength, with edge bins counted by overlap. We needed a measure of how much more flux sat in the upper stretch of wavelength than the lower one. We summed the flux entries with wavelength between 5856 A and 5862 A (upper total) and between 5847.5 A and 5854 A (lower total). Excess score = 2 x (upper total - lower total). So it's -55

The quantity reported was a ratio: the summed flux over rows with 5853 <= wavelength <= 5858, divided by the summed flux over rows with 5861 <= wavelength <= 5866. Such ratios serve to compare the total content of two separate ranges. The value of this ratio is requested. 6.2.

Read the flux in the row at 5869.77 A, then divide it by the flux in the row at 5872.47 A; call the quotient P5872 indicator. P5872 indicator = 0.71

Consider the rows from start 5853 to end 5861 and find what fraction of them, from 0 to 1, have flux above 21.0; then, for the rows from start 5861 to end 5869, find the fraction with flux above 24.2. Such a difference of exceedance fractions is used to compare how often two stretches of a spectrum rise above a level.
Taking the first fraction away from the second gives -0.83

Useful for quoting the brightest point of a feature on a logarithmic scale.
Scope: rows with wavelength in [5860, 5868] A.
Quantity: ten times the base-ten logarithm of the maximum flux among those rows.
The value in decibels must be 11.1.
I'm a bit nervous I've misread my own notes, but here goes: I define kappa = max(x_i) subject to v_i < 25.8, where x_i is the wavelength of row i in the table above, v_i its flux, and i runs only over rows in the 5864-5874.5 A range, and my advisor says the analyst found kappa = 5871.12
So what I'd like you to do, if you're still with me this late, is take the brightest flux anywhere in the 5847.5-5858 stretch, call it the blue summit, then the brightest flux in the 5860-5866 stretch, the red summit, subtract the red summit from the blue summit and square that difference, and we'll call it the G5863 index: 396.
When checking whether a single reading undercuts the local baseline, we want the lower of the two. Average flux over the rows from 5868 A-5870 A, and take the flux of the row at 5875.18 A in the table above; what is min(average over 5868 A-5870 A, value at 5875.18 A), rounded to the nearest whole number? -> 17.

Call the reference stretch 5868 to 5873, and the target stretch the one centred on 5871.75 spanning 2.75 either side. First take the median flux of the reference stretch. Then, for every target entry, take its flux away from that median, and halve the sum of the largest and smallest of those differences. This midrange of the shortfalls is -2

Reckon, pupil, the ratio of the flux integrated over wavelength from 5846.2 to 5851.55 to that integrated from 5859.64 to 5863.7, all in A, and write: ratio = 4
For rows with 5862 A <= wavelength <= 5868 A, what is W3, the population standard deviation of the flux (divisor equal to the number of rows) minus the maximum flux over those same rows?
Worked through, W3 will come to -7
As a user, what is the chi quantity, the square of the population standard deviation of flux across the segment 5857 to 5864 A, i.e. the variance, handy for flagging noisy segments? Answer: 82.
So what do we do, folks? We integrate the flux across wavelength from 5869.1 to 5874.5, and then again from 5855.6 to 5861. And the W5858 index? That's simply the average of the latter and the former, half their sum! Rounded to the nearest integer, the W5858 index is 136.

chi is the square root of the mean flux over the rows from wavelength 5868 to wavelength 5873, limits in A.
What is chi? 4.7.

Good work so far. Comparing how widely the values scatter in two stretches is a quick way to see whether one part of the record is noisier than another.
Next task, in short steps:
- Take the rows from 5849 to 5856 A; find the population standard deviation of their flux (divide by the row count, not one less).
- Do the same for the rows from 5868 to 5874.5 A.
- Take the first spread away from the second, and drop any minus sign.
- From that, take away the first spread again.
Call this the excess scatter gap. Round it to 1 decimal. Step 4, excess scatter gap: -2.6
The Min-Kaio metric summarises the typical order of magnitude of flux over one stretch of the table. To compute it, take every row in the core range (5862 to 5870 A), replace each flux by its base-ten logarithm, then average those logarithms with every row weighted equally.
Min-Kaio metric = 0.9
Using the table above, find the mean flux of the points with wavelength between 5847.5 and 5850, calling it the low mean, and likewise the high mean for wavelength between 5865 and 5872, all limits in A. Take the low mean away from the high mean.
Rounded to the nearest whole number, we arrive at -7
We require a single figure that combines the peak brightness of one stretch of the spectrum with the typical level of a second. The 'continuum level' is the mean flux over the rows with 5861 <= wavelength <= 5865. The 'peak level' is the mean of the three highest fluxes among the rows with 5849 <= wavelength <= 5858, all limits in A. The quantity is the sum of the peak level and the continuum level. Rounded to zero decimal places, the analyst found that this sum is 37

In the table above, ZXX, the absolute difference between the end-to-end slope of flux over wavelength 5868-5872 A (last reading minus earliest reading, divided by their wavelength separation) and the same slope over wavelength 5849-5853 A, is 1.3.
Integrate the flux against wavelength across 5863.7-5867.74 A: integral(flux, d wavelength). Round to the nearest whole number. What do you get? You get 24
